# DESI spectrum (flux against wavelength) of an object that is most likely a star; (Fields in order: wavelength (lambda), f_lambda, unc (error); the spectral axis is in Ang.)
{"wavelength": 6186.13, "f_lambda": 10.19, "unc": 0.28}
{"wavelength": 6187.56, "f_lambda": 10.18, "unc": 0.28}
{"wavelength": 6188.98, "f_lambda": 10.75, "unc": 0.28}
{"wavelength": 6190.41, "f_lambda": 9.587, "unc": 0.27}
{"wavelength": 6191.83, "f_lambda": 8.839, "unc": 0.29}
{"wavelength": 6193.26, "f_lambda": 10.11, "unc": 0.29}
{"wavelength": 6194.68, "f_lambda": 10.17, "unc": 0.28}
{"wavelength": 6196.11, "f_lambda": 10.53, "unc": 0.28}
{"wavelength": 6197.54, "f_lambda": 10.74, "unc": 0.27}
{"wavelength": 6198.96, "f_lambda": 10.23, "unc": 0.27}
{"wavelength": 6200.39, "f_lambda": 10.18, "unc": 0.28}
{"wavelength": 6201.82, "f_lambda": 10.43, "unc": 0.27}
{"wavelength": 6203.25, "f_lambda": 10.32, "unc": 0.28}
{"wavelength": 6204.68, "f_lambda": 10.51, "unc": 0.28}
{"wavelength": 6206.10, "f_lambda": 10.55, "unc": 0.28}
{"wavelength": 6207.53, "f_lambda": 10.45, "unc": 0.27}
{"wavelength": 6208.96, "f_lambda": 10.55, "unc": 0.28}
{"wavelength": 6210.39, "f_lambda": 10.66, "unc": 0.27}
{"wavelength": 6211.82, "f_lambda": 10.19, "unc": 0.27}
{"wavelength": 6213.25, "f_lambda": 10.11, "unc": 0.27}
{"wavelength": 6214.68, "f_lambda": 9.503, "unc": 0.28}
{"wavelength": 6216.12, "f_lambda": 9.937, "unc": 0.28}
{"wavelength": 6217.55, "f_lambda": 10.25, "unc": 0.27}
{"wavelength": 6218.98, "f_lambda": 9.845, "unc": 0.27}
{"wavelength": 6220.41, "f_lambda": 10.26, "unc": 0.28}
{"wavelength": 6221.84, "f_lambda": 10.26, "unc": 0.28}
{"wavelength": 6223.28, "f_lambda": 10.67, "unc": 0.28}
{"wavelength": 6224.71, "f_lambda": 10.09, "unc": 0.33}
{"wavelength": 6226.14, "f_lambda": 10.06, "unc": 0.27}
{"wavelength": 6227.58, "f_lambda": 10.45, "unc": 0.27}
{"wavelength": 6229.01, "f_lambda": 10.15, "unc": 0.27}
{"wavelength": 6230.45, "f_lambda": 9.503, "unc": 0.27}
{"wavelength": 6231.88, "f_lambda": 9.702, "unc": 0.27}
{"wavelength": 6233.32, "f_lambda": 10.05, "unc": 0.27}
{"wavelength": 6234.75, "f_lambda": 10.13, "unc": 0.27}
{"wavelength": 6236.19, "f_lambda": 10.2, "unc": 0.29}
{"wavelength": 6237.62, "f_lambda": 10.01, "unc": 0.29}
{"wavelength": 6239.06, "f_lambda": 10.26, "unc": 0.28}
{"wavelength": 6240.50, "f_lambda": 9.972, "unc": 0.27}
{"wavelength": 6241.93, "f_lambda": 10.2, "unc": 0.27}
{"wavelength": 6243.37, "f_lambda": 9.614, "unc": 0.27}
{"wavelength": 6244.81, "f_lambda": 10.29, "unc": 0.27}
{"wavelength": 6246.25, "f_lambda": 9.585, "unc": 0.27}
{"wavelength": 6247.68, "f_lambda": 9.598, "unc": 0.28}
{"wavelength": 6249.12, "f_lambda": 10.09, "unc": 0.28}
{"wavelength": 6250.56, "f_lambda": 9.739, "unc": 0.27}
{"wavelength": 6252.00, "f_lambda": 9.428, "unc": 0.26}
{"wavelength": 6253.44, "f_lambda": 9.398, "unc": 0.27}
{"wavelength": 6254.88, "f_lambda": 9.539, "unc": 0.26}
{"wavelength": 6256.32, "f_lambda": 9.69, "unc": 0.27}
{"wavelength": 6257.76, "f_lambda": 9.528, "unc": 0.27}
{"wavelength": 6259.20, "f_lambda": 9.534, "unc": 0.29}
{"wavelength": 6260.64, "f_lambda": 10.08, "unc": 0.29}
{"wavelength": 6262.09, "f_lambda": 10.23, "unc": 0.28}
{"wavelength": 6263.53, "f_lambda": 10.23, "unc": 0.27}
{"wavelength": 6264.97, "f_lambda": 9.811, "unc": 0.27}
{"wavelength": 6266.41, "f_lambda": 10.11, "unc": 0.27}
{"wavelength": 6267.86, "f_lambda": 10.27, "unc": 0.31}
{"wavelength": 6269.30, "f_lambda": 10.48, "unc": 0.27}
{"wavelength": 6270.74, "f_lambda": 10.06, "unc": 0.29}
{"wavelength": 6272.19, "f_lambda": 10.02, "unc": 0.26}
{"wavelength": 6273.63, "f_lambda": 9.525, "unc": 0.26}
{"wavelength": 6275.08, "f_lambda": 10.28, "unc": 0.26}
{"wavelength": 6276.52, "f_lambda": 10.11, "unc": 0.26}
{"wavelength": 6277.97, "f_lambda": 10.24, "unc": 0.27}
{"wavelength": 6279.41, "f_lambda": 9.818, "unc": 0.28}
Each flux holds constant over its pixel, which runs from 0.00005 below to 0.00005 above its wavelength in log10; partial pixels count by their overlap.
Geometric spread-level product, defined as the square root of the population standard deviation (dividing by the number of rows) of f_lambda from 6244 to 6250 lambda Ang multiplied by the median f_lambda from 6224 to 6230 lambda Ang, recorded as 1.76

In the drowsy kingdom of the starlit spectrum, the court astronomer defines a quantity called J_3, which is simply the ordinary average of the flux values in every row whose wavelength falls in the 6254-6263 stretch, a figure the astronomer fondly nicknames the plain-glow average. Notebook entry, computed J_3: 9.77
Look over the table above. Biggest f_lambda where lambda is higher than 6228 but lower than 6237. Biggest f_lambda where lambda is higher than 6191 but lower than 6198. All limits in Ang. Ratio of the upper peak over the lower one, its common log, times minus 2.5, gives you 0.056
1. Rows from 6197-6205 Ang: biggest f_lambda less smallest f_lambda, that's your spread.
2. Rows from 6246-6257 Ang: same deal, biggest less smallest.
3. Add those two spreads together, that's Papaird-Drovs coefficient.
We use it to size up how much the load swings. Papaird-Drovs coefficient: 1.3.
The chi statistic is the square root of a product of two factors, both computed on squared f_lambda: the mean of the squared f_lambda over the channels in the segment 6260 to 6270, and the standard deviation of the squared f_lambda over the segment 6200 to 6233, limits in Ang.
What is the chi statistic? 26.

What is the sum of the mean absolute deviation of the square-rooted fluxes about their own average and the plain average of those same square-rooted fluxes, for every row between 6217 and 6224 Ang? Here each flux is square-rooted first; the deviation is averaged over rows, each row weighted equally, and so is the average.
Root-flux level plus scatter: 3.23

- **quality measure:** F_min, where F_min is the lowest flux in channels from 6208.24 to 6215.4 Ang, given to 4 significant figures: 9.503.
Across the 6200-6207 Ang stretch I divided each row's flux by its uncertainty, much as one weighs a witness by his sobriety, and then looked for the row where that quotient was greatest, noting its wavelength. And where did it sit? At 6201.82 Ang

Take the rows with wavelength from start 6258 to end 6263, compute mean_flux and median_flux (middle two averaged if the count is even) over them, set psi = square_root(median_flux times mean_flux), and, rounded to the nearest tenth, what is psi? 10.0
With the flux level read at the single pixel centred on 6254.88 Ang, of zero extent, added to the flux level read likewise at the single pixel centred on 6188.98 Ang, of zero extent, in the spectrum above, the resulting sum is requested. 20.3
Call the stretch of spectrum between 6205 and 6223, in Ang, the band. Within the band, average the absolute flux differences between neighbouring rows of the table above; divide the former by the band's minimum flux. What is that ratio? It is 0.029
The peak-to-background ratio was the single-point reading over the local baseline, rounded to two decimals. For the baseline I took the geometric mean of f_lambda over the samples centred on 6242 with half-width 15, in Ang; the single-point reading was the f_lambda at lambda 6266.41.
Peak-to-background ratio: 1.02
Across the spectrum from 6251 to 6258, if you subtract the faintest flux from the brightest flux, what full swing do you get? 0.29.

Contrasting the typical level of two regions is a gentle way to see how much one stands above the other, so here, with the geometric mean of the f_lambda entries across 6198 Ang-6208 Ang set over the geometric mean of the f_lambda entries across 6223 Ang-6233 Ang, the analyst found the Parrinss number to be 1.03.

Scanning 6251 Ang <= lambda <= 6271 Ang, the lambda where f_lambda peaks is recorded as 6269.30 Ang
